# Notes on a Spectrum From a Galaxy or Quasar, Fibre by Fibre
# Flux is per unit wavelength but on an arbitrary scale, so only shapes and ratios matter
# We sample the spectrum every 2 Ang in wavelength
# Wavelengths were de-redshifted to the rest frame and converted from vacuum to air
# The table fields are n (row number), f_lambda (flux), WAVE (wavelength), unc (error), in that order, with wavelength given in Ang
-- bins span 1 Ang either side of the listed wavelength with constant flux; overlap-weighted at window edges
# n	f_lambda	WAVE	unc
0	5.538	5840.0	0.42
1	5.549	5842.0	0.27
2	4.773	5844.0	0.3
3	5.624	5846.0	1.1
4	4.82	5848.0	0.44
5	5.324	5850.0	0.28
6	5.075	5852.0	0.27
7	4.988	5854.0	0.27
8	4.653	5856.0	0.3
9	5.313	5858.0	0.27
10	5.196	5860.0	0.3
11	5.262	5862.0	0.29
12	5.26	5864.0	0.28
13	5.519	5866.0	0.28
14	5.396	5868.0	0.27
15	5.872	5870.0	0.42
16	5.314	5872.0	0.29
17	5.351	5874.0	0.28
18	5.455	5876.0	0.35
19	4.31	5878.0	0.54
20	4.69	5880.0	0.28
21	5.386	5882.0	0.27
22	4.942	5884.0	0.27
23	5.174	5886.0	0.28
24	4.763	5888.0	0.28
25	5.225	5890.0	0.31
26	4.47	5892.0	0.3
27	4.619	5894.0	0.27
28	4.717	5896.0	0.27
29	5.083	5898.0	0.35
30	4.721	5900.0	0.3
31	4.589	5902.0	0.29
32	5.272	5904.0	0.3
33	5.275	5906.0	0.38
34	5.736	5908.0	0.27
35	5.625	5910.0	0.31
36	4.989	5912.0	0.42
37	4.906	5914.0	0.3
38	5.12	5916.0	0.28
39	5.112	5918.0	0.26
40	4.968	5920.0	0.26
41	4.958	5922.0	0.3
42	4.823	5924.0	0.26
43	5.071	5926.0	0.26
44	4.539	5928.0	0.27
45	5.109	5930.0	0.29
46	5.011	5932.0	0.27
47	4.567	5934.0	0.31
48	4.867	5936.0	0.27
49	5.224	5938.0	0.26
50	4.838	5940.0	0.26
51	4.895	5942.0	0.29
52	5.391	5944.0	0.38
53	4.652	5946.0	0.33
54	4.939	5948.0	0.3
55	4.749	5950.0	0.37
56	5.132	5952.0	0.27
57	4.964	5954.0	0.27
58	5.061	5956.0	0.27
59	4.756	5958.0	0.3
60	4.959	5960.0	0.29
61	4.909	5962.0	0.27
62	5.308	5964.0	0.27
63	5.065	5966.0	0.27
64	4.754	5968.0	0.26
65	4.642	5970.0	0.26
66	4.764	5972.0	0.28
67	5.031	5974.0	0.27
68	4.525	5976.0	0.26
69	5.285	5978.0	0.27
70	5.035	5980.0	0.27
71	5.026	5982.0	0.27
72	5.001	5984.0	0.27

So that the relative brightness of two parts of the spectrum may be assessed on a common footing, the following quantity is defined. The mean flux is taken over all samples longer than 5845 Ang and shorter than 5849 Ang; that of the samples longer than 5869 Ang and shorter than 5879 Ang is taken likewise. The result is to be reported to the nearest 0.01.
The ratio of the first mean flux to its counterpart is 0.99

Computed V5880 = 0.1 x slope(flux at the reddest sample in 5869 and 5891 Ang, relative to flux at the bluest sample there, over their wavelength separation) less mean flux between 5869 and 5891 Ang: -5.14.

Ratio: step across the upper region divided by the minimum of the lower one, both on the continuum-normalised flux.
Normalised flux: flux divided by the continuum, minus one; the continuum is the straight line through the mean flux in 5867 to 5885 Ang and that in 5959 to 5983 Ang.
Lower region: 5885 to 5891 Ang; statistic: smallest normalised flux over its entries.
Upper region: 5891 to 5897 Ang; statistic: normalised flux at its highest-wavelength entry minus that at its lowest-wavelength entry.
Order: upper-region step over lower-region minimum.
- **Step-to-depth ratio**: -0.6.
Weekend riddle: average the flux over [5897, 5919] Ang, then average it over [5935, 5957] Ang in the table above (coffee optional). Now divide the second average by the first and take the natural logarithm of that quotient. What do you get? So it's -0.031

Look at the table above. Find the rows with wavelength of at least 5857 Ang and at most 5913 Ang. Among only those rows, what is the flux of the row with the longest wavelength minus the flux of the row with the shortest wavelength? -0.32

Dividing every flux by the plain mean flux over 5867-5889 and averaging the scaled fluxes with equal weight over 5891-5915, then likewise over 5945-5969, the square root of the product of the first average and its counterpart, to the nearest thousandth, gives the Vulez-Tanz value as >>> 0.965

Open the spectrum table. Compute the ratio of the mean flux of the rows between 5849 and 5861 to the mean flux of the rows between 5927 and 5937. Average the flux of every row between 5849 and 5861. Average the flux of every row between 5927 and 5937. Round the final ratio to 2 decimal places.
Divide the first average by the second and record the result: 1.06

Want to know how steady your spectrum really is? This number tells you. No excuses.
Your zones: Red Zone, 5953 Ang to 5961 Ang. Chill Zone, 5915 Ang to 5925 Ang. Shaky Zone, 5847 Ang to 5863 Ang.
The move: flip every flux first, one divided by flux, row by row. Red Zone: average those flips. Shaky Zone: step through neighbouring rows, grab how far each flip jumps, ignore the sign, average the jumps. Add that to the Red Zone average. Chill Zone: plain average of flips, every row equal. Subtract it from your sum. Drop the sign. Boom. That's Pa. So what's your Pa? 0.014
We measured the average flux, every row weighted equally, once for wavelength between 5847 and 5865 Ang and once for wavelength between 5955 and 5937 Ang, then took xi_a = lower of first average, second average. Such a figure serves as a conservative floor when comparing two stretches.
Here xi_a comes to 4.98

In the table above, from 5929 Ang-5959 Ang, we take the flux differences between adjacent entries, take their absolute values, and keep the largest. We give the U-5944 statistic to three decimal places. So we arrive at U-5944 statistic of 0.739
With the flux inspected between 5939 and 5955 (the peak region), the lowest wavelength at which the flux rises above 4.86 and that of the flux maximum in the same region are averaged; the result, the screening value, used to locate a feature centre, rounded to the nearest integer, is 5943 Ang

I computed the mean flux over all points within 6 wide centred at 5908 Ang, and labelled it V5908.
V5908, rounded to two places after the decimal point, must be 5.55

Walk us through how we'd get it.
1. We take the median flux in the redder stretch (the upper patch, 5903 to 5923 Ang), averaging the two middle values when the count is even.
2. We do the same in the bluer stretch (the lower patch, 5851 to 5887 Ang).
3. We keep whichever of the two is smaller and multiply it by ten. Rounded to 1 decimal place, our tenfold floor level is 51.2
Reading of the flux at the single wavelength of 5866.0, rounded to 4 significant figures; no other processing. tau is 5.519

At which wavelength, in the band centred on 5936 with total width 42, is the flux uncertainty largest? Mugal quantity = 5944.0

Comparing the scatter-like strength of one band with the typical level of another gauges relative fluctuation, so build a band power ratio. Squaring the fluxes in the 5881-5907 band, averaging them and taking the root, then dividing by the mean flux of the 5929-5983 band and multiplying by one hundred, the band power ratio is 100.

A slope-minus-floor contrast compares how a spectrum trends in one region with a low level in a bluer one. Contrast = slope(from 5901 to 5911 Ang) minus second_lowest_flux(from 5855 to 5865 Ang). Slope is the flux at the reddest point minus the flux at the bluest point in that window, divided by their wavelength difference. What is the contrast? -5.07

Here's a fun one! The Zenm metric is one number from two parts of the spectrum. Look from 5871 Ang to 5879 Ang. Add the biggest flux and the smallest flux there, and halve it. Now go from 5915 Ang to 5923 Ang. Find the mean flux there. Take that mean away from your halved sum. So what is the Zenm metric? -0.16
